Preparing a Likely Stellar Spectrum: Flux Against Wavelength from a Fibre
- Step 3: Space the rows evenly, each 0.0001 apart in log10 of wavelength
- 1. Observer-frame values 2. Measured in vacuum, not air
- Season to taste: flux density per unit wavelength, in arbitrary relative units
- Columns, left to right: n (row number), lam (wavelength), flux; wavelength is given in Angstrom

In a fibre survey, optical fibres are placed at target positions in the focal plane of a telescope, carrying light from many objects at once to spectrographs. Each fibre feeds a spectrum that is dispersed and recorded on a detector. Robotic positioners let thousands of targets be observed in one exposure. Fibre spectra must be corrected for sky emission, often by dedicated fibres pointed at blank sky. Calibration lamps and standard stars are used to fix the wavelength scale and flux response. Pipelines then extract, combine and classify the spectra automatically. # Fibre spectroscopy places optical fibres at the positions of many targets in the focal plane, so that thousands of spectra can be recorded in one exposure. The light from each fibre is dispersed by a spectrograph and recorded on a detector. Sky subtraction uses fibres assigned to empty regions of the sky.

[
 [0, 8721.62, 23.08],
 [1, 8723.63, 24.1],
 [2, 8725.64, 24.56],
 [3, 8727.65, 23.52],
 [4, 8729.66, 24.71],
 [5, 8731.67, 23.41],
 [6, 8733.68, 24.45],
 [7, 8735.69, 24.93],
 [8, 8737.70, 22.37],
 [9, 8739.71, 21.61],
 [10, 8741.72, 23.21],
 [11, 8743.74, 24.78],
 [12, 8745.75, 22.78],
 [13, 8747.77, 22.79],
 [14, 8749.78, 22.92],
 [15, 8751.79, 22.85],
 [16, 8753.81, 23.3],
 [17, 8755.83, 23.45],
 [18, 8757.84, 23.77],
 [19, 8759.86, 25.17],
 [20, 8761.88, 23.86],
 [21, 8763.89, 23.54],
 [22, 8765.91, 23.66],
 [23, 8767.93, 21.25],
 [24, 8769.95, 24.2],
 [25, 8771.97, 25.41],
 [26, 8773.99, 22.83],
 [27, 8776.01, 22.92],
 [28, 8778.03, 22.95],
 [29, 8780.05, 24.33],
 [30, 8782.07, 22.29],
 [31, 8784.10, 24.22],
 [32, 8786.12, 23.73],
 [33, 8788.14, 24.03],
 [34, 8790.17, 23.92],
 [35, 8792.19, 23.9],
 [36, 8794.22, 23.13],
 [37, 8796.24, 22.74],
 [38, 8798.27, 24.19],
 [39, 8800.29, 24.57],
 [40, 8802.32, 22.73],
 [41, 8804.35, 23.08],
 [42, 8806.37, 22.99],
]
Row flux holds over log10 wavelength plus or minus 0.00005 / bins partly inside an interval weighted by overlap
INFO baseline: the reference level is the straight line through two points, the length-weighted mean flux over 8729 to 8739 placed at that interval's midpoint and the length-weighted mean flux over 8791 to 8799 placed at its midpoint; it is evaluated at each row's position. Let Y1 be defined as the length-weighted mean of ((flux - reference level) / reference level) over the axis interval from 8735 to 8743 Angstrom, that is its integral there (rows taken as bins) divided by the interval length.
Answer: -0.035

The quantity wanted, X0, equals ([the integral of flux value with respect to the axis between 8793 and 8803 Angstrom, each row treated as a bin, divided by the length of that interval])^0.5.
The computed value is 4.85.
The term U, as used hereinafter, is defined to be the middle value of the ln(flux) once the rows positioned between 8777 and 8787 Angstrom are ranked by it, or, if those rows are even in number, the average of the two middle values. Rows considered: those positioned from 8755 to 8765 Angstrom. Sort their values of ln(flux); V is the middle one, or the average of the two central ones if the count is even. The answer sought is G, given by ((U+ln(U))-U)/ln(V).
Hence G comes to 1.000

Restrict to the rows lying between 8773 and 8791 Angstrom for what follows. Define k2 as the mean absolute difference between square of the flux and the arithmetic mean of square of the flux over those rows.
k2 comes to 30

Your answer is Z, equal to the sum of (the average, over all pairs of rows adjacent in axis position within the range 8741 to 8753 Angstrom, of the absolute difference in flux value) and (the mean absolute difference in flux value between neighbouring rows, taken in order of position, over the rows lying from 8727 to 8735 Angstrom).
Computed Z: 1.9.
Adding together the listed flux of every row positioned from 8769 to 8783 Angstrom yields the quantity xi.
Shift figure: 164.9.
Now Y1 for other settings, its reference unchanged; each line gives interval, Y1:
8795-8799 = -0.003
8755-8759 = -0.003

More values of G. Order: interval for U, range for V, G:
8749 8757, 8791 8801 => 0.991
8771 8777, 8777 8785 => 0.992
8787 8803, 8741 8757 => 1.010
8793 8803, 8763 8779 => 0.999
